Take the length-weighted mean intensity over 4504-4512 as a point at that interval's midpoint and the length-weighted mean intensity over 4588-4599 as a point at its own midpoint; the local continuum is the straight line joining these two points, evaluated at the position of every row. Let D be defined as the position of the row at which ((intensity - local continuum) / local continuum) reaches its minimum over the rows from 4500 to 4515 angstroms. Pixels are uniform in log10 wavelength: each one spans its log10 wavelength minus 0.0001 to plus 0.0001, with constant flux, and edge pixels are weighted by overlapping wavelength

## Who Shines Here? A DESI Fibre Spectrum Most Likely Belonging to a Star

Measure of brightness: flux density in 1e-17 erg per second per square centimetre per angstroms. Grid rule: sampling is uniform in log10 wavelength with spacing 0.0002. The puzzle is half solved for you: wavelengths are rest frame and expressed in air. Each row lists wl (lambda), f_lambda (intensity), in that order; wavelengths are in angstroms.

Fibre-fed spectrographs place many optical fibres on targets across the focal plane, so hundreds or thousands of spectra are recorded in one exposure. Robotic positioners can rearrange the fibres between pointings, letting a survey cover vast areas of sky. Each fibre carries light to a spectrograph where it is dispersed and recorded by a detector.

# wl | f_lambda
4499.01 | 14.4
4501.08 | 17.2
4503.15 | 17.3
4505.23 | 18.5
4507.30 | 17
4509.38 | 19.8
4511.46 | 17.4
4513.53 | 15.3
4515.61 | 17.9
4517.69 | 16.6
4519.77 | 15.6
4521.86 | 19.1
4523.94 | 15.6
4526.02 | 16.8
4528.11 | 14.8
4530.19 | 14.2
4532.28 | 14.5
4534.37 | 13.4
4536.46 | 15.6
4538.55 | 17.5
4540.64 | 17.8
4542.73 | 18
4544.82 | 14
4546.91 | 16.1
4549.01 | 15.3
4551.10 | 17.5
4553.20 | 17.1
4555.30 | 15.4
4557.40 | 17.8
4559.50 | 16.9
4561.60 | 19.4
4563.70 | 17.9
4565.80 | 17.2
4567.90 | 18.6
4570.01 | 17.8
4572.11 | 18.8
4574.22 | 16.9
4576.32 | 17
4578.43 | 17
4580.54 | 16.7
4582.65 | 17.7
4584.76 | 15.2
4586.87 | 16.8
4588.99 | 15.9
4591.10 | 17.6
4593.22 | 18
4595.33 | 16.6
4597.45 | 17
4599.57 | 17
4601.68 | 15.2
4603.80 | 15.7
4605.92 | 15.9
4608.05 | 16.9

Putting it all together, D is 4513.53 angstroms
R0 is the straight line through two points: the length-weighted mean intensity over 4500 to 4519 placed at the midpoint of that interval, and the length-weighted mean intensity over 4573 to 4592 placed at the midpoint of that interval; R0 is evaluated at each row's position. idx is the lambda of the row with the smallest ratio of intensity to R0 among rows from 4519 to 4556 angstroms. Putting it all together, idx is 4534.37 angstroms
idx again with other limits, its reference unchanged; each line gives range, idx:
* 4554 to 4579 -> 4555.30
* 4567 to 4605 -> 4584.76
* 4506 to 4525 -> 4513.53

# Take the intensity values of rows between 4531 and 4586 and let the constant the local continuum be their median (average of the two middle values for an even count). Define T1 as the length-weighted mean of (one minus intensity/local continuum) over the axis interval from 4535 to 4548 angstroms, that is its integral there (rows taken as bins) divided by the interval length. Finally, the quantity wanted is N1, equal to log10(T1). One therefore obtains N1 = -1.4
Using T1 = 0.038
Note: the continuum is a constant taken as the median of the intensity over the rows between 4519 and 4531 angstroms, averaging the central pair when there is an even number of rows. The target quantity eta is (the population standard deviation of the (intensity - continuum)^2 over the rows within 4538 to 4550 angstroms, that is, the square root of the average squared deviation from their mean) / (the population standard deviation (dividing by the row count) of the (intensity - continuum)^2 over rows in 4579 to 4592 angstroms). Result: 1.2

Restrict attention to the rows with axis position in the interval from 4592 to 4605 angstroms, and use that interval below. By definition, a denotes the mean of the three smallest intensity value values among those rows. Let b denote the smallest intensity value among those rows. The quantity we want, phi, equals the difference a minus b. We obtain 0.63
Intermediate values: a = 15.8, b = 15.2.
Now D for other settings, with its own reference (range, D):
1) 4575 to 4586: 4584.76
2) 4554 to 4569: 4555.30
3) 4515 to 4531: 4530.19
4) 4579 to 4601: 4584.76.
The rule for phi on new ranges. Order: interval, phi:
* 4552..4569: 1.07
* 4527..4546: 0.47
